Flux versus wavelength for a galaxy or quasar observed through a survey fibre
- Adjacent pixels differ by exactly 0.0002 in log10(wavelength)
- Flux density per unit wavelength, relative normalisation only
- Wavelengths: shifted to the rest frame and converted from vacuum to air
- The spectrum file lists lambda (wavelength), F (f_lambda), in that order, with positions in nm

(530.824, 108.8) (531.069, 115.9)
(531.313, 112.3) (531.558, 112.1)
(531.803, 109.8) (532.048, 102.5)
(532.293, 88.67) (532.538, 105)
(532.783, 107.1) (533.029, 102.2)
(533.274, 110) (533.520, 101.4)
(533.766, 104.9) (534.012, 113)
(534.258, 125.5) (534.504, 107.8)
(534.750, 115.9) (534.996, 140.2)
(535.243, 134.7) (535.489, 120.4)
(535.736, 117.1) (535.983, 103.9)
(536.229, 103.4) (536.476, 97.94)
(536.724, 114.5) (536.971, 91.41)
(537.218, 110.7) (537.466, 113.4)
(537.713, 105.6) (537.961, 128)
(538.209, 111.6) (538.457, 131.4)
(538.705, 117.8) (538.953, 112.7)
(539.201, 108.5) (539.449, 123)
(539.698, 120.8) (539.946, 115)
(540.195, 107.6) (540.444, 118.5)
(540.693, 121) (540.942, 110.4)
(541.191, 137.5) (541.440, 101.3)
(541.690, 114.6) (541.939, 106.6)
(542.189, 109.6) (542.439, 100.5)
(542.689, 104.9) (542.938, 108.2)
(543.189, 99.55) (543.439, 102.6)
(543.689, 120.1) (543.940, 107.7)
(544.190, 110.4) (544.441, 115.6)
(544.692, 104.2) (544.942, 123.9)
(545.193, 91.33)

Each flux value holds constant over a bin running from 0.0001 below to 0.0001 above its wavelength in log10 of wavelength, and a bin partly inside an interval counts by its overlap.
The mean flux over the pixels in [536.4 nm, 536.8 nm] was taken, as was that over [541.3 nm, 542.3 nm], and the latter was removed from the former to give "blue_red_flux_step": -2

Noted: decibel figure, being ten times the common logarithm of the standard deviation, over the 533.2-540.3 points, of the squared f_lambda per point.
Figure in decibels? 34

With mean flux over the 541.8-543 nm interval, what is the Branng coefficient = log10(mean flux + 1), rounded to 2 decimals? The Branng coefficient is 2.03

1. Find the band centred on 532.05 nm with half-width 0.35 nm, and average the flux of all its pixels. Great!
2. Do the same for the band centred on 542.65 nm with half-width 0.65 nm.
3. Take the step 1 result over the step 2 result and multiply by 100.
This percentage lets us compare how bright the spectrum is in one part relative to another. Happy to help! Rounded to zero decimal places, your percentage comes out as 96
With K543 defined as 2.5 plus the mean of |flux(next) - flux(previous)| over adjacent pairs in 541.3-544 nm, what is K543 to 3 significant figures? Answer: 10.8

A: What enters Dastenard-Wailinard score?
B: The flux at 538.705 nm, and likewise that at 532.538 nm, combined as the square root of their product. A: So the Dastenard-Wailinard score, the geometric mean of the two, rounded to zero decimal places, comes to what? 111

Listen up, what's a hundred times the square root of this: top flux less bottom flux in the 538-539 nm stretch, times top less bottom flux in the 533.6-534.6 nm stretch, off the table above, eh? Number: 2020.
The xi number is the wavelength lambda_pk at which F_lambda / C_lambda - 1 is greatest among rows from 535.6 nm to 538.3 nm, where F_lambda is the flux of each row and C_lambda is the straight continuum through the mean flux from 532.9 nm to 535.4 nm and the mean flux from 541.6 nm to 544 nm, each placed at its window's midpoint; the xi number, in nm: 537.961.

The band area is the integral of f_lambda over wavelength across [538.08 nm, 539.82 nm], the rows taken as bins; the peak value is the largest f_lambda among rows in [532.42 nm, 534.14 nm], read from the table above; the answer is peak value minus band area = -92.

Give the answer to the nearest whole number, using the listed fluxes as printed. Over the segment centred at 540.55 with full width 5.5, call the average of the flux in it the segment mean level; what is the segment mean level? 114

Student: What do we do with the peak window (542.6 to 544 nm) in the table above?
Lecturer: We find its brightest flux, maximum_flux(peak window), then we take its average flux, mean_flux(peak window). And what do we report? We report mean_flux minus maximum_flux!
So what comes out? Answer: -13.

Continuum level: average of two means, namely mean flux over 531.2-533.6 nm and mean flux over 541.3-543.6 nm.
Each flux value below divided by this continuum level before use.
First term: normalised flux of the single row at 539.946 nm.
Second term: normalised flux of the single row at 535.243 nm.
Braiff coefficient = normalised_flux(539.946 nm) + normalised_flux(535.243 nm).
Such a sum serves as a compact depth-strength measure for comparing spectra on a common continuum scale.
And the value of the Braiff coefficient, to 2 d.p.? 2.37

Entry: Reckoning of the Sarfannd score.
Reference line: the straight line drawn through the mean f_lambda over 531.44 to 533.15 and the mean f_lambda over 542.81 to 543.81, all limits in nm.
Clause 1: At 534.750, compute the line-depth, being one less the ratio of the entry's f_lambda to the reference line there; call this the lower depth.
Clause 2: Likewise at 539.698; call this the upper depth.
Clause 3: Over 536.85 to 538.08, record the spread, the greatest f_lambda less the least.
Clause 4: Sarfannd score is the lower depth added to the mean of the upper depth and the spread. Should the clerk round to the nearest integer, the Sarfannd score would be 18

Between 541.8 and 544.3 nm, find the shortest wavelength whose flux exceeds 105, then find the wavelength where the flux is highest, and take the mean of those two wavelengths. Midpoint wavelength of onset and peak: 542.81 nm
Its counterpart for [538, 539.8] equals 538.33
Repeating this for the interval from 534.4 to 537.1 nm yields 534.75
